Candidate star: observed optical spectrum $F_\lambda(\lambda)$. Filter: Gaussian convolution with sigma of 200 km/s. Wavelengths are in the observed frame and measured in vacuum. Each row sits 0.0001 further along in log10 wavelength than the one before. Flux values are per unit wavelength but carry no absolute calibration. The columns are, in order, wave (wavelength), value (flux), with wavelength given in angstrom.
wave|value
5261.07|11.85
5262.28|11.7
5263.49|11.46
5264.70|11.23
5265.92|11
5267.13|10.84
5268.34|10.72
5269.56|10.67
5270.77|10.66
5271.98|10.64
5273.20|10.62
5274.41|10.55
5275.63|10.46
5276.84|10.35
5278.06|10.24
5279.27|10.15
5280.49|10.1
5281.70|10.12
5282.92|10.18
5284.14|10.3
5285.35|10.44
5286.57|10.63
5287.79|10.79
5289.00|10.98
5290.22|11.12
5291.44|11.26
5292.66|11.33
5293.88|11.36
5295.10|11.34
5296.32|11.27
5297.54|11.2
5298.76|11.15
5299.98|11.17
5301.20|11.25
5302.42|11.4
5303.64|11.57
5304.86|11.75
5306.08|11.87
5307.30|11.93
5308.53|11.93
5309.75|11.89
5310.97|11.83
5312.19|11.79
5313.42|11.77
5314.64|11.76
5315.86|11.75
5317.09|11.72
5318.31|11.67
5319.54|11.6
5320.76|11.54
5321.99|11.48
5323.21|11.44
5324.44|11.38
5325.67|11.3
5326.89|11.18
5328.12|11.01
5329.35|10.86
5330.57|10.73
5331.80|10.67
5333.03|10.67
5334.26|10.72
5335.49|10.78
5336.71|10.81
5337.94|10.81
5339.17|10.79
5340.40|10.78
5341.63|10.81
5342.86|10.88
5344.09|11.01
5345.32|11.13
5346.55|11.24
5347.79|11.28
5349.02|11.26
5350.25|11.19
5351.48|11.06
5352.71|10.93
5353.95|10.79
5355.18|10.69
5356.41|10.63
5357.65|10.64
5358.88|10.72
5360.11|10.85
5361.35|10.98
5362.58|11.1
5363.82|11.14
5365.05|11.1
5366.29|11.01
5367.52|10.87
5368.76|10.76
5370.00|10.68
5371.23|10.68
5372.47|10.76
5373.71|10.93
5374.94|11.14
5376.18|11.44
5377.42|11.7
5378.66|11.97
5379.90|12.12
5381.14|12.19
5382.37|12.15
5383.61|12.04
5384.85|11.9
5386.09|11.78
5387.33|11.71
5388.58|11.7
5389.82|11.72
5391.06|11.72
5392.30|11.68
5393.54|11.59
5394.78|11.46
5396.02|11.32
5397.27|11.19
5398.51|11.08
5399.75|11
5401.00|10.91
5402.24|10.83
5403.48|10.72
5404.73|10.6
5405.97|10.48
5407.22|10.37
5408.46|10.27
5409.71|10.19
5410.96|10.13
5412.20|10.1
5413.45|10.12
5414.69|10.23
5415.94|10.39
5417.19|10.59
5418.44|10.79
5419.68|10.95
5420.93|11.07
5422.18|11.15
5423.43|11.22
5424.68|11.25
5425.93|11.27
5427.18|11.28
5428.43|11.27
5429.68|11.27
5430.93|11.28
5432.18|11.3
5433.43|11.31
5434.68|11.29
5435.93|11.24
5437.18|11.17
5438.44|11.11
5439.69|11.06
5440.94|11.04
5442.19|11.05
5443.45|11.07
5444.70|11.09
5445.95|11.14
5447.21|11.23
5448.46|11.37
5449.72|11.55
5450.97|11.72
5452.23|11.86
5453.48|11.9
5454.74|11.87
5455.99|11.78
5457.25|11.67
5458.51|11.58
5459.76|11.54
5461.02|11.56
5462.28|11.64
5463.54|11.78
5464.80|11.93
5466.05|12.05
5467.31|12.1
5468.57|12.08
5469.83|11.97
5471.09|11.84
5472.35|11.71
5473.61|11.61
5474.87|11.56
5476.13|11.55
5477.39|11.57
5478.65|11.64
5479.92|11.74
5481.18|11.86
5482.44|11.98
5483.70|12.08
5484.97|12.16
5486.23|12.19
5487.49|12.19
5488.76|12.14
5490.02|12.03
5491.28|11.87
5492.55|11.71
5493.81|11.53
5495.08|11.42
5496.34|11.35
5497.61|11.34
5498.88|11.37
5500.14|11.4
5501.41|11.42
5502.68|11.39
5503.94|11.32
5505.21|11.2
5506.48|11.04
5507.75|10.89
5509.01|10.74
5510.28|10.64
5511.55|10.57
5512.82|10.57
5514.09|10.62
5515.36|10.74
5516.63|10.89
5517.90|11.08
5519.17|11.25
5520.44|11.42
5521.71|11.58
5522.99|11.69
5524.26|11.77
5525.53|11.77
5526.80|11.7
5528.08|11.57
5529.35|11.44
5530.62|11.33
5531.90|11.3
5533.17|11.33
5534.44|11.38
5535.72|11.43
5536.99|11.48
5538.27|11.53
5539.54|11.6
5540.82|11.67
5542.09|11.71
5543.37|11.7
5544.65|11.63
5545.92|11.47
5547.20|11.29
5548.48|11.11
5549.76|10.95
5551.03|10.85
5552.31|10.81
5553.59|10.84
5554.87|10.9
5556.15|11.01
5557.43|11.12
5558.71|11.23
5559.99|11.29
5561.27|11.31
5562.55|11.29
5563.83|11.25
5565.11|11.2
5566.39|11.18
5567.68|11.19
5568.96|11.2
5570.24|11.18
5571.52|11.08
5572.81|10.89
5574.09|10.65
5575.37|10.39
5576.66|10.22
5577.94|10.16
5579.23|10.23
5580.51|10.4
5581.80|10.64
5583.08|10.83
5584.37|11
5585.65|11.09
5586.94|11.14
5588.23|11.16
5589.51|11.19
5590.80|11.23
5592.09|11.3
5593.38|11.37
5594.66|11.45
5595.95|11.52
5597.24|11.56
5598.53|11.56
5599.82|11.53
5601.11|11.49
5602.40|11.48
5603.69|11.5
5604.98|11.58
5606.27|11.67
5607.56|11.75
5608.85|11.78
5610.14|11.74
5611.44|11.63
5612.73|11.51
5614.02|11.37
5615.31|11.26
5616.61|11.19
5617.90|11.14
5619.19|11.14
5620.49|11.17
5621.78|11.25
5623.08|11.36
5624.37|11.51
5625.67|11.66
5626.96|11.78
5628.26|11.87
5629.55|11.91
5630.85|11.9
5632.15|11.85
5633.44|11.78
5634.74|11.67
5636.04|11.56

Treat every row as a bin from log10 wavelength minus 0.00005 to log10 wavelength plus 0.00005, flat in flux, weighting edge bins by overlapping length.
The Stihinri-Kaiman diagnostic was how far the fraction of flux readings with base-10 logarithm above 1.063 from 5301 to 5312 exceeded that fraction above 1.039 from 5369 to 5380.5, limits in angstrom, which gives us 0.22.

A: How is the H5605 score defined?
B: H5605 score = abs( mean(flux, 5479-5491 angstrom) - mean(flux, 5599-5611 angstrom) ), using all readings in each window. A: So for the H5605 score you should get 0.4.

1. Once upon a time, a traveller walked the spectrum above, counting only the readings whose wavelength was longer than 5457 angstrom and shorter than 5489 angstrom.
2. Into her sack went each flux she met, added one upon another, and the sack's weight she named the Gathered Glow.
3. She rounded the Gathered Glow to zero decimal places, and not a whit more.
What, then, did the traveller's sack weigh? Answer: 308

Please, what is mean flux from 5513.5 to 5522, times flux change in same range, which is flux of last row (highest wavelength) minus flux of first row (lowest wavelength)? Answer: 11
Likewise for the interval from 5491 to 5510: -13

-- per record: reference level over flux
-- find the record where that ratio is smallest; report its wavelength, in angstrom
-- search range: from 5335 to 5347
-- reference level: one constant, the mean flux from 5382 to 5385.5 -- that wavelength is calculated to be 5346.55 angstrom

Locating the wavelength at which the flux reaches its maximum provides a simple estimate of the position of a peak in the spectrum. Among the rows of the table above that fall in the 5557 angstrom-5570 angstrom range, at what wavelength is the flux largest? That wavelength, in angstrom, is 5561.27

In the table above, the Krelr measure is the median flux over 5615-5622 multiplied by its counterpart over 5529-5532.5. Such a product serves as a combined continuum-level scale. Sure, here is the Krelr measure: 127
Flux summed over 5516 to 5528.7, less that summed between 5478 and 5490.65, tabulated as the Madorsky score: -5.3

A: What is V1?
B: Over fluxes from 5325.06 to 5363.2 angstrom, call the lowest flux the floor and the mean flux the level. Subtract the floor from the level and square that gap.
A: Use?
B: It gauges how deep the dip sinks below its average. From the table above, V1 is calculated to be 0.08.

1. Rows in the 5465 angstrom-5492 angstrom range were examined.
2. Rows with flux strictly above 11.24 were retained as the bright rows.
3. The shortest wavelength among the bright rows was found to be 5466.05 angstrom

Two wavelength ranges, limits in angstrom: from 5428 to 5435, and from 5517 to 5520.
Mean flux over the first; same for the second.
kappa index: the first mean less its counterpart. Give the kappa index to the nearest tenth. 0.1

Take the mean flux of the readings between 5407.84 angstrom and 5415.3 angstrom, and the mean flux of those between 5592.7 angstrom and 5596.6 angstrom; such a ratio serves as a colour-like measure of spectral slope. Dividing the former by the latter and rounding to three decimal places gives 0.889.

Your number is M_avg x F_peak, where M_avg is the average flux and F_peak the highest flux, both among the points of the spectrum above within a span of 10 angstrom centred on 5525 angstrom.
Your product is 137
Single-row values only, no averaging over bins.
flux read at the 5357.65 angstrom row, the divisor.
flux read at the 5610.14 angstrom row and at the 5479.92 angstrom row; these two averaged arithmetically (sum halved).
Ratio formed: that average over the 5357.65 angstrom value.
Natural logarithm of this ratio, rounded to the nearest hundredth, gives 0.10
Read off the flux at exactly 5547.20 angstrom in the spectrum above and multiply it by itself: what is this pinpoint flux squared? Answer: 127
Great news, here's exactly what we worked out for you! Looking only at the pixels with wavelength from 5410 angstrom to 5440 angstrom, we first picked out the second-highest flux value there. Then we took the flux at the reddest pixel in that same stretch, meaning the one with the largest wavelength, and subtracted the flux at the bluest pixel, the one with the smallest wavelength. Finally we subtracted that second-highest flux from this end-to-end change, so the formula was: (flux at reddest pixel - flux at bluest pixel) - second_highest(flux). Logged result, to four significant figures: -10.37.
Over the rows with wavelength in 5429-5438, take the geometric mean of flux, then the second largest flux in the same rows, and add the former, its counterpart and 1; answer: 23.6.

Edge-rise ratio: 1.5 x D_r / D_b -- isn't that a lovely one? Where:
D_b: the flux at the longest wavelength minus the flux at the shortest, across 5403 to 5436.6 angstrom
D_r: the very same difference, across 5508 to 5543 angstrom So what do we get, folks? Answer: 2.8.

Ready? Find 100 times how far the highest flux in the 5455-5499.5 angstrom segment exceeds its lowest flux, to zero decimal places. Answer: 85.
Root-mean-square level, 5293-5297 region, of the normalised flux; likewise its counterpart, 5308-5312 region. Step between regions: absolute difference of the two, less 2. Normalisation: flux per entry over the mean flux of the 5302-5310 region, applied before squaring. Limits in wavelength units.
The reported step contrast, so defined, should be -1.95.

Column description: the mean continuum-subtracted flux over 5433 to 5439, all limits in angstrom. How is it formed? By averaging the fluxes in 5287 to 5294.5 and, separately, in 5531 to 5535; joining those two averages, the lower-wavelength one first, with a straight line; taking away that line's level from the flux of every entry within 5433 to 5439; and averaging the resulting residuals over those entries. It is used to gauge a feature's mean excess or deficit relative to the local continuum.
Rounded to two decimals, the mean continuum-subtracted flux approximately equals -0.03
